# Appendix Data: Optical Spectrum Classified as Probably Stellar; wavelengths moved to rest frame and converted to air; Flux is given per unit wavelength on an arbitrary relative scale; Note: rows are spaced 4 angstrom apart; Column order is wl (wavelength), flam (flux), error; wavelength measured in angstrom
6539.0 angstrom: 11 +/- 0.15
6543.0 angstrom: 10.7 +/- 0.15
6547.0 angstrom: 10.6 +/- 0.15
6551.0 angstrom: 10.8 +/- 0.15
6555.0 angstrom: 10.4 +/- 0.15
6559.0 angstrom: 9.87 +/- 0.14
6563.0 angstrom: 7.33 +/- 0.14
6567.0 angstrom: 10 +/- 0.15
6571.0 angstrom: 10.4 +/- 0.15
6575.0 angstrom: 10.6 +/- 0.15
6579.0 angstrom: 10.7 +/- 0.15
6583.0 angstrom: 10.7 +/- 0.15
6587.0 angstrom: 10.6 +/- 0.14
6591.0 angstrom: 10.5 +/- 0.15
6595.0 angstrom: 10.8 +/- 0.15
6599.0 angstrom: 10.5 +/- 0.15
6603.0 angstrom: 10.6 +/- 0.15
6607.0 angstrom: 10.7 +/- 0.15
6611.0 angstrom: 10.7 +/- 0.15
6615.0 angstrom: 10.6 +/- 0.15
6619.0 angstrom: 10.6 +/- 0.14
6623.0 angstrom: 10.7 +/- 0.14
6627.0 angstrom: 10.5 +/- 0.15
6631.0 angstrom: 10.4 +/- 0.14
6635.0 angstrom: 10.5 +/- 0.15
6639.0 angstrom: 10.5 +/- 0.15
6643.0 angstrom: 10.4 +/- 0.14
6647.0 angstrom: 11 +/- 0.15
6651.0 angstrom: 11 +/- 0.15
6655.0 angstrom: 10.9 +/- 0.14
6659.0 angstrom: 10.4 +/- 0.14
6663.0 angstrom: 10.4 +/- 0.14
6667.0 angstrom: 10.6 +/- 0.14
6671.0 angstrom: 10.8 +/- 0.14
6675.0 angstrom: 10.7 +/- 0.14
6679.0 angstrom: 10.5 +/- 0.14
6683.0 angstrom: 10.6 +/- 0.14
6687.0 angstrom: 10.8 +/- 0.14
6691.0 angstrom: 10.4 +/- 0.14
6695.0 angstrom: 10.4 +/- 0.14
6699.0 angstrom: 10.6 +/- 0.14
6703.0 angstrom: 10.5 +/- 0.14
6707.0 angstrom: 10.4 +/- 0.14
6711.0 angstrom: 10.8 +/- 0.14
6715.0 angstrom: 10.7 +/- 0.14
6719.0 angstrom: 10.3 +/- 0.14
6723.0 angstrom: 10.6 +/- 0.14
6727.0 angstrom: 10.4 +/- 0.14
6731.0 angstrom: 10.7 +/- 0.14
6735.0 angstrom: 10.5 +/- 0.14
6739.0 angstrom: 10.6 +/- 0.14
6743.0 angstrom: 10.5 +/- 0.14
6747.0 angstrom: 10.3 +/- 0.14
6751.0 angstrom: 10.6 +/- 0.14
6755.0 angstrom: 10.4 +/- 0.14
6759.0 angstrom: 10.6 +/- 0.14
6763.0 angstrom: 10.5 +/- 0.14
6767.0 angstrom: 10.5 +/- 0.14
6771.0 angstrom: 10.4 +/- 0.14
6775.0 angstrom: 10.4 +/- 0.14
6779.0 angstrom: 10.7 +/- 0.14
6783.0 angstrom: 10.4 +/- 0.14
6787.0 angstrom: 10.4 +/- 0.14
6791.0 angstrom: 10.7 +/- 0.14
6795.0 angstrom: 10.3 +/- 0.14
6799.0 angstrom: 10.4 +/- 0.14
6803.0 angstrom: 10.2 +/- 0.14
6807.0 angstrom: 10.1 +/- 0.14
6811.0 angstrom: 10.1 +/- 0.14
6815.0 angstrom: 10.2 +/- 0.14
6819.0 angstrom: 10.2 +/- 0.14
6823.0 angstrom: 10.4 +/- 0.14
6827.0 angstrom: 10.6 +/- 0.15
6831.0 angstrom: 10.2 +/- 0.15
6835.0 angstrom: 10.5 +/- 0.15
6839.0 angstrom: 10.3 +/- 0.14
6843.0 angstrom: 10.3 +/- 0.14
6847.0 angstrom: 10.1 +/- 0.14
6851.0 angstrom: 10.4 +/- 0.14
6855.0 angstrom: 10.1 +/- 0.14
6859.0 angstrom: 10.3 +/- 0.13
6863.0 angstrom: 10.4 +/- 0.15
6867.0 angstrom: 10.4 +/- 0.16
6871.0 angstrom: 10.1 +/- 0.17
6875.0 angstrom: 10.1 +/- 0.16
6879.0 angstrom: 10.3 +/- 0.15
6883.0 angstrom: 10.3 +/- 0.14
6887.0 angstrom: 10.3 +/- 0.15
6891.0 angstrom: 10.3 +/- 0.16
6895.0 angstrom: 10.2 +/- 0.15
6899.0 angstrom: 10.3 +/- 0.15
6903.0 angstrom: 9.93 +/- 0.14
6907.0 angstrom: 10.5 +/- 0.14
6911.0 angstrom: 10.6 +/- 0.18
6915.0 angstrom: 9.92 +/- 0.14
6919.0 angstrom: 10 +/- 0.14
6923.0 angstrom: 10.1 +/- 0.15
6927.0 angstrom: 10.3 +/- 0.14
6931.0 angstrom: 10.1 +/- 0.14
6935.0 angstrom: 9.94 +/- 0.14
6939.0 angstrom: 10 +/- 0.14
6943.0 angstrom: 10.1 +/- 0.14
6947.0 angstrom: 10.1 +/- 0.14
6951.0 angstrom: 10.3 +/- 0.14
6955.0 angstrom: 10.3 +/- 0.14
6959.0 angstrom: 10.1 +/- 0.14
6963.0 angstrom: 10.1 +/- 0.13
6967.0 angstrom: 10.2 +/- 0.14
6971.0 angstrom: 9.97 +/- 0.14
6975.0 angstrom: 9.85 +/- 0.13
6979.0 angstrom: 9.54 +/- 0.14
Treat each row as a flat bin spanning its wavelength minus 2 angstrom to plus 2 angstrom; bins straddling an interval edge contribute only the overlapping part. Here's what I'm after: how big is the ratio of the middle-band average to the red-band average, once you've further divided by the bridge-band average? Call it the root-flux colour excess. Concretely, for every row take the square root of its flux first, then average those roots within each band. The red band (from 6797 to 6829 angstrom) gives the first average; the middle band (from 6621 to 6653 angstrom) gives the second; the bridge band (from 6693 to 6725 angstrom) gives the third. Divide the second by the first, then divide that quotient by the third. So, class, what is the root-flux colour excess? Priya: 0.313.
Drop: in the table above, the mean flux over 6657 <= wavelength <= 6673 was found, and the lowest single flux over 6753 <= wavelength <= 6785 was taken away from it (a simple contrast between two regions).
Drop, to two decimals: 0.15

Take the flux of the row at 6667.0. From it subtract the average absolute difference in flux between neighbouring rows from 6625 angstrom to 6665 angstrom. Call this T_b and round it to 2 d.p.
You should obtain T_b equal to 10.43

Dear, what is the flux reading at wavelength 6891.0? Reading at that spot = 10.3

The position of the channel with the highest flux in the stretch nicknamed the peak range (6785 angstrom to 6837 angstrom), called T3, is 6791.0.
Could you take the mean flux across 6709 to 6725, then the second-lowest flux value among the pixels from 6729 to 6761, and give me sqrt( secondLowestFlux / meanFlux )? 0.99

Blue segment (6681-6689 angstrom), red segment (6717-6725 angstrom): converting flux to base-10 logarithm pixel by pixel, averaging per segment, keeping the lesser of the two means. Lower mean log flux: 1.02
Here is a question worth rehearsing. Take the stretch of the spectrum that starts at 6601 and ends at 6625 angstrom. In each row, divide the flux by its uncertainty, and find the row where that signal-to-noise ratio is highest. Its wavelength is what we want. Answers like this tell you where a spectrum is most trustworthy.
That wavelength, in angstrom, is 6623.0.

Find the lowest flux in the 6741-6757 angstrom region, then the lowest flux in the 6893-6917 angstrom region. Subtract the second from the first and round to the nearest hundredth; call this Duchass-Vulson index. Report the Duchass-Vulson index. 0.38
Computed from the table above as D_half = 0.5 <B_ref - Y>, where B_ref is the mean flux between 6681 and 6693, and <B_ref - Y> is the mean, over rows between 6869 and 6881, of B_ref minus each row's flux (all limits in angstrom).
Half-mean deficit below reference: 0.22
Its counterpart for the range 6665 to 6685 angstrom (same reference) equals -0.02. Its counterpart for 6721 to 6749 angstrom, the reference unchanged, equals 0.04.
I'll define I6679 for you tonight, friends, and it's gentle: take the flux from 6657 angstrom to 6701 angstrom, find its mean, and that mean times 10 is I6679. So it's 106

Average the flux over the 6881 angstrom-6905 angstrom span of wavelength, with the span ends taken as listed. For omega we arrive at 10.22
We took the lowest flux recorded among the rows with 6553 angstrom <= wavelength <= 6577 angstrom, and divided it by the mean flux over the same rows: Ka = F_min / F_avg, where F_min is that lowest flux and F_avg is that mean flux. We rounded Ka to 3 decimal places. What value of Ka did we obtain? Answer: 0.751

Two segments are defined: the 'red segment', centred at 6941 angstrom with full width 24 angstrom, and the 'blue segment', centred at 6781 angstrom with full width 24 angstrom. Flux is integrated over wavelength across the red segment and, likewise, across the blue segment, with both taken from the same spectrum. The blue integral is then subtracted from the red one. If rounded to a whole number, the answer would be -10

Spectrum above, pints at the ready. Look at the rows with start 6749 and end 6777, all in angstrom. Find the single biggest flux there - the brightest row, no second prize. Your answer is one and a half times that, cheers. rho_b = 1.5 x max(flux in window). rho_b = 15.9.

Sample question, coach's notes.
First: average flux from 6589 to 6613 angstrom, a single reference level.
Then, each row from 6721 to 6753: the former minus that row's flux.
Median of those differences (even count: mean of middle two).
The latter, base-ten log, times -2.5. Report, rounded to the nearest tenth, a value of 2.7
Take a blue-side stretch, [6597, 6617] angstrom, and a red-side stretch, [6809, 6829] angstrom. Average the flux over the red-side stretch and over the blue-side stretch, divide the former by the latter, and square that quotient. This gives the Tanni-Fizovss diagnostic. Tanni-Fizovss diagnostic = 0.94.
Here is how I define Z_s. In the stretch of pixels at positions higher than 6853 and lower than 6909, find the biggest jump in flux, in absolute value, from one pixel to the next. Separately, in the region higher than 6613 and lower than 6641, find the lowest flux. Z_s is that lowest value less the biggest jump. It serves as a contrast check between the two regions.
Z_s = 9.8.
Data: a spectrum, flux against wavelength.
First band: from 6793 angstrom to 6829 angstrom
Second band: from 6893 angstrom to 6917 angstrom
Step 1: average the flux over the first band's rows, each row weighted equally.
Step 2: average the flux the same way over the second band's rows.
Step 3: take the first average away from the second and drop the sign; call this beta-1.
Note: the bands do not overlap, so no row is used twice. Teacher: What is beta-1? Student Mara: 0.036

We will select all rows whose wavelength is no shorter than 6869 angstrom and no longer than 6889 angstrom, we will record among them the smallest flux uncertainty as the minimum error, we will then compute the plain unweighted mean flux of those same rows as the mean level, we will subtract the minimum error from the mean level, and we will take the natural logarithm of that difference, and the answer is 2.31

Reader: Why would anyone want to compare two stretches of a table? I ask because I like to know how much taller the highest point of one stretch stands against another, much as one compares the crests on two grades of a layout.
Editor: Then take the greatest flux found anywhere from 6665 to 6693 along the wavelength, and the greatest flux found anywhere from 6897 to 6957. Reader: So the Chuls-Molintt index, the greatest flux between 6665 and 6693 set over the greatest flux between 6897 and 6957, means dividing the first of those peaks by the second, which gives 1.02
